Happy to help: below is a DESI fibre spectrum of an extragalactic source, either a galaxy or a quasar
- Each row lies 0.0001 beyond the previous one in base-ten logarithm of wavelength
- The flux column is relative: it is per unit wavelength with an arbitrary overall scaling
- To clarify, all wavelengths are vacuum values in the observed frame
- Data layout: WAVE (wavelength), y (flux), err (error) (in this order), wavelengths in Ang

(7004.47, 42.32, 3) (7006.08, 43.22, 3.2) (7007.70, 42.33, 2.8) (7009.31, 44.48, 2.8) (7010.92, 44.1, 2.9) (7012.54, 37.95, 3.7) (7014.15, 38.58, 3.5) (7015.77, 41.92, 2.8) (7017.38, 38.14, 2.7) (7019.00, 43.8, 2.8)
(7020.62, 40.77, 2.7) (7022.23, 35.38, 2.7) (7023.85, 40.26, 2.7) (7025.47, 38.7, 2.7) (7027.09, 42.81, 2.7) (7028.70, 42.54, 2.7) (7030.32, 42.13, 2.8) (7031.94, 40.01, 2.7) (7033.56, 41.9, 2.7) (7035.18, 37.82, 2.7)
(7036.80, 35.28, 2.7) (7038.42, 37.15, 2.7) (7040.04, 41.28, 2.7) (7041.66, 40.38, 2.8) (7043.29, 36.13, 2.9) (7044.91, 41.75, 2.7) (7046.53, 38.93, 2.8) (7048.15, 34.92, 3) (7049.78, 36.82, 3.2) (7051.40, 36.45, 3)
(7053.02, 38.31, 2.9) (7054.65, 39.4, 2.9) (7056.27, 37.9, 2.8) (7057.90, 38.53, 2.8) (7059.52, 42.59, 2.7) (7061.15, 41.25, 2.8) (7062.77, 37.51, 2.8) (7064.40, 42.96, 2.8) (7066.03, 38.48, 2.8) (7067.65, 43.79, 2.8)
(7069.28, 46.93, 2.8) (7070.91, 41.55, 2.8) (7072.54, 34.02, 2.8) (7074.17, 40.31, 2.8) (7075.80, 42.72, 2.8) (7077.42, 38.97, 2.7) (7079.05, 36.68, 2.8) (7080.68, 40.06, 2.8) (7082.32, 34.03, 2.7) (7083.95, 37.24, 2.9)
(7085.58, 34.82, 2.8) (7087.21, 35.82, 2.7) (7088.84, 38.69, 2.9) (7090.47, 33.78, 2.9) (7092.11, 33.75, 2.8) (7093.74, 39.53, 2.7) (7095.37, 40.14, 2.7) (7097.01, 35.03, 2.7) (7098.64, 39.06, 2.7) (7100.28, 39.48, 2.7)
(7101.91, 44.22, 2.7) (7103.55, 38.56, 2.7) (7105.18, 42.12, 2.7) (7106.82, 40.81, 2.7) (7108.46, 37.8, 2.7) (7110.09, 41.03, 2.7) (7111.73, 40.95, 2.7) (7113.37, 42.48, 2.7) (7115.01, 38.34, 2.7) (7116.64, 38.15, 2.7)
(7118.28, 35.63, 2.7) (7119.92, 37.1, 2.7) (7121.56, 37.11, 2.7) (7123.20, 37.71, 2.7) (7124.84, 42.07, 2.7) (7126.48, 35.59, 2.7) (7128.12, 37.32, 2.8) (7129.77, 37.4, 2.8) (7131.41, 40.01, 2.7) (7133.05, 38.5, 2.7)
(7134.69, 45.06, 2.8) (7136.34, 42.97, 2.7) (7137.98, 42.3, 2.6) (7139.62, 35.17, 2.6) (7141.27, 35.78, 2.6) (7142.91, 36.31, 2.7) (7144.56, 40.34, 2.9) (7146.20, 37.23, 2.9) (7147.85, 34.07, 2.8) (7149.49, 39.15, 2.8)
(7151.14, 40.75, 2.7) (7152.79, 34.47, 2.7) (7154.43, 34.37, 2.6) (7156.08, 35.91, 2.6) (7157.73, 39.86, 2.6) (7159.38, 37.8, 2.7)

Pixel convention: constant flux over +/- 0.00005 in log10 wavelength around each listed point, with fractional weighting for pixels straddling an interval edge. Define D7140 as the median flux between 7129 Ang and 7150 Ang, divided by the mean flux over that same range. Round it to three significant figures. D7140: 0.992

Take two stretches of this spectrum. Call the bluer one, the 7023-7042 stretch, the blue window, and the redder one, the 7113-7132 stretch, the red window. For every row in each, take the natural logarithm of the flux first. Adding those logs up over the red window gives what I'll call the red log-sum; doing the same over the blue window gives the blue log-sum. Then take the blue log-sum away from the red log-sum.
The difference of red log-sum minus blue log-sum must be -0.5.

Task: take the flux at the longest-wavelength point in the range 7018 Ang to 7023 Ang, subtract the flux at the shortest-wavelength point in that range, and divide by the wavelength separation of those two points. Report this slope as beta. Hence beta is -2.6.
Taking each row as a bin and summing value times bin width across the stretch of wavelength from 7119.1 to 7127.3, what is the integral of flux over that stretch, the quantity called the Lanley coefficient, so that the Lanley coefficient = 311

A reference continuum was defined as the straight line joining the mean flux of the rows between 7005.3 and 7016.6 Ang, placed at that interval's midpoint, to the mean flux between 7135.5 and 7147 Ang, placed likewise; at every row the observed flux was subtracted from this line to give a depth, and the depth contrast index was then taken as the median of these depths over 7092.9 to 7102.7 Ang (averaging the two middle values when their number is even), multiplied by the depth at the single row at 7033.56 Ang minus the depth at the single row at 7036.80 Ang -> -1.1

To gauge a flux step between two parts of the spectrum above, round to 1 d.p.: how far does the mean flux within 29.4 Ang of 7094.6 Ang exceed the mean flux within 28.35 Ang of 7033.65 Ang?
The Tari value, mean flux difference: -1.0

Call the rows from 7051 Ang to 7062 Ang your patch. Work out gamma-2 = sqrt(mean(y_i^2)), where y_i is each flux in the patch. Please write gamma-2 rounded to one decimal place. 39.3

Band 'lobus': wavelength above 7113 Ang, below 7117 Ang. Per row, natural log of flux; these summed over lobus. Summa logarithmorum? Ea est 11.04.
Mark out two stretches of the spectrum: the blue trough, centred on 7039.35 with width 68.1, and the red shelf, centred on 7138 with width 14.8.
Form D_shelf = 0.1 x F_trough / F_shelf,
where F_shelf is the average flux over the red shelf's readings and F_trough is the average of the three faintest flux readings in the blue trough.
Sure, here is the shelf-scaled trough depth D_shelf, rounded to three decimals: 0.088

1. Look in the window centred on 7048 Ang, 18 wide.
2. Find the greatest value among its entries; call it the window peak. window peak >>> 41.75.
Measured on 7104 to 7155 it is 45.06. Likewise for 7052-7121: 46.93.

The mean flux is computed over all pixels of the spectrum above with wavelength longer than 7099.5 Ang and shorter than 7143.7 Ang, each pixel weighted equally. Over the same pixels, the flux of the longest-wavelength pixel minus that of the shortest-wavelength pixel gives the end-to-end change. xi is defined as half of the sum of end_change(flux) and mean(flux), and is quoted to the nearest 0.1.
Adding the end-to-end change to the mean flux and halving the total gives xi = 18.0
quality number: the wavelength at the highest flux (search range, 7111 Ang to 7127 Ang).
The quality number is 7113.37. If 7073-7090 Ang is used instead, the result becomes 7075.80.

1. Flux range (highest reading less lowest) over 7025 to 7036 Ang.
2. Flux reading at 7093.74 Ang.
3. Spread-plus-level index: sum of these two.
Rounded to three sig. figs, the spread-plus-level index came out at 44.5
